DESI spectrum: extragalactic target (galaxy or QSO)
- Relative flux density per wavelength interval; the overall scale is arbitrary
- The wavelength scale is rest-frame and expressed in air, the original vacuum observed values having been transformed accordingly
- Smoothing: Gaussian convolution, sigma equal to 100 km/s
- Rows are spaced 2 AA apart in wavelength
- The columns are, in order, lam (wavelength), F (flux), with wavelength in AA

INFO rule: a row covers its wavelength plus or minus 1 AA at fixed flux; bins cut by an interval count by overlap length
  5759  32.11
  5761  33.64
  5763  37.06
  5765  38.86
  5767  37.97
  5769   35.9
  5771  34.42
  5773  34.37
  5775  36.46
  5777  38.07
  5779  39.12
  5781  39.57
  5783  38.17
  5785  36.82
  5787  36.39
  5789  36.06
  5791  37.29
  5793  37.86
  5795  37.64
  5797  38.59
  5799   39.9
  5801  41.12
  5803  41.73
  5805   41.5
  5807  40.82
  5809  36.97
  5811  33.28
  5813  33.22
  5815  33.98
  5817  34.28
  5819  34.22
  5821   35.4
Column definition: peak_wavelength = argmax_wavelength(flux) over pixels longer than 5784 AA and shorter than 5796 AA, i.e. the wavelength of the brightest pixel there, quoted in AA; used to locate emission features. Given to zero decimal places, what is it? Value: 5793 AA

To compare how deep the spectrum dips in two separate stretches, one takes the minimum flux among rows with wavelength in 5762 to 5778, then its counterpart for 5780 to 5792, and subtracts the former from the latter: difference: 2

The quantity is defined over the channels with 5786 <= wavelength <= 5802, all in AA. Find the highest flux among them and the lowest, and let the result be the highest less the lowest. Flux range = 5.06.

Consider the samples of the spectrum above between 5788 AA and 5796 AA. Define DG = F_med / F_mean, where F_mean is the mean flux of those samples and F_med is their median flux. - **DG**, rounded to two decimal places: 1.01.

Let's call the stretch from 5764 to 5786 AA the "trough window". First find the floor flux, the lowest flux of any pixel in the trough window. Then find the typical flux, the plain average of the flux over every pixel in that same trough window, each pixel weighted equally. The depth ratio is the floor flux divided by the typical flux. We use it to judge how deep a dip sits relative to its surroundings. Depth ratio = 0.923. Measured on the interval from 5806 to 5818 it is 0.938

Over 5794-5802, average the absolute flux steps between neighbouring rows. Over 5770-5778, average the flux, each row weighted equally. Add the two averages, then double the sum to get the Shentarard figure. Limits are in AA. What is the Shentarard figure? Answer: 74.0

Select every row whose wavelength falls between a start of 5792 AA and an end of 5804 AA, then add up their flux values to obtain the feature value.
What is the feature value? 236.8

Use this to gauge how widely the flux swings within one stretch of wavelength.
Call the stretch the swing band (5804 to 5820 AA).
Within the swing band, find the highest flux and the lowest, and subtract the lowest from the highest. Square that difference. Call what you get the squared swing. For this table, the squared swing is 69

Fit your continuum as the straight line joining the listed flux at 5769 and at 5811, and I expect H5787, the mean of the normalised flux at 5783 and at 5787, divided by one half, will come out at 2.14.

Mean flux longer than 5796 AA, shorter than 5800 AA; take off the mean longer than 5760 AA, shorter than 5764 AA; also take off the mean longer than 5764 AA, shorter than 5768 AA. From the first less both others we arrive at -35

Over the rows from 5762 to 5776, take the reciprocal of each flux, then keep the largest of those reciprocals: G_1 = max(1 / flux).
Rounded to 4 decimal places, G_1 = 0.0291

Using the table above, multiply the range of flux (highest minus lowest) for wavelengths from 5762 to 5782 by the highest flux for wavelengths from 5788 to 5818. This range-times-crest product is 217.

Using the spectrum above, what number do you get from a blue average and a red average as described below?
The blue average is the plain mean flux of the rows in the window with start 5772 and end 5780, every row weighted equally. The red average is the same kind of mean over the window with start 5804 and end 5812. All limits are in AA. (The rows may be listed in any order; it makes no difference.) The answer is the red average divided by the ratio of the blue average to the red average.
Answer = 39.3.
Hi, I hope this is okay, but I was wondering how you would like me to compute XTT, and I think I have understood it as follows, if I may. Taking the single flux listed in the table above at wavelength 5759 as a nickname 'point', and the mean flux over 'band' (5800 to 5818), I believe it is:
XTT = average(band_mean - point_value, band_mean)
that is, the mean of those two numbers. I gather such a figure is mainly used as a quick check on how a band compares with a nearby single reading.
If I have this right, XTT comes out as 21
